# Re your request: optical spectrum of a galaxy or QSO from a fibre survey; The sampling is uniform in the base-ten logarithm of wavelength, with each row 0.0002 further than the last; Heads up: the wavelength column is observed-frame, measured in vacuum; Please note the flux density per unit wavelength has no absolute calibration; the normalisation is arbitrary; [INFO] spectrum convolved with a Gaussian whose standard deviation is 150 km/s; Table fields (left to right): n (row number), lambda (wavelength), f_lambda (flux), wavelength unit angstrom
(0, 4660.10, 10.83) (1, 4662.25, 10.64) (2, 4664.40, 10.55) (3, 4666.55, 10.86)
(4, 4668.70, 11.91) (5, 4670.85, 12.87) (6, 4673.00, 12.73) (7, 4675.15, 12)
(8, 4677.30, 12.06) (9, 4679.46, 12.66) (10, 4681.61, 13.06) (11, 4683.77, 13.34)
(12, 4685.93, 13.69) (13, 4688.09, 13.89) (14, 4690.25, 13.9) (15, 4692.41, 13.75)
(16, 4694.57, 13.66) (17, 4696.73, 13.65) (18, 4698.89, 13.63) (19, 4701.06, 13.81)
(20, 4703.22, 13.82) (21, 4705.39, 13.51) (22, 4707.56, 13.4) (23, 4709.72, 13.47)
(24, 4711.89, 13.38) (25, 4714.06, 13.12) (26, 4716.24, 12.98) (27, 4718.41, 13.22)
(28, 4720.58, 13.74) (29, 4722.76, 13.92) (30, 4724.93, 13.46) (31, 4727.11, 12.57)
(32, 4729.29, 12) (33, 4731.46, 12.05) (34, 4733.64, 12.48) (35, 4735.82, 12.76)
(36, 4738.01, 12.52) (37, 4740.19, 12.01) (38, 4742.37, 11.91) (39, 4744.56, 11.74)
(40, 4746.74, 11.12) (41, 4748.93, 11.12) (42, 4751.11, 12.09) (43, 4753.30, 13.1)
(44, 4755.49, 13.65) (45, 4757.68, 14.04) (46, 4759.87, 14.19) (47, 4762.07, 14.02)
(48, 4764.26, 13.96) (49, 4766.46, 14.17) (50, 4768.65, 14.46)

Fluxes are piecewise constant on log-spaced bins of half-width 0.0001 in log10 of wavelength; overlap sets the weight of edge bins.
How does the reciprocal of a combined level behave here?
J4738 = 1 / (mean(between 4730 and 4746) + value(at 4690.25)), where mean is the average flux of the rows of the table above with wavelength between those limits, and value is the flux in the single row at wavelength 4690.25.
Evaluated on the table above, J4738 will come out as 0.0383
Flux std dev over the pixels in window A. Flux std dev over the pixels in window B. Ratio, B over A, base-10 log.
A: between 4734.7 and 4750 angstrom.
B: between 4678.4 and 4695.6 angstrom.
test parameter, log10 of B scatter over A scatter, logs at -0.15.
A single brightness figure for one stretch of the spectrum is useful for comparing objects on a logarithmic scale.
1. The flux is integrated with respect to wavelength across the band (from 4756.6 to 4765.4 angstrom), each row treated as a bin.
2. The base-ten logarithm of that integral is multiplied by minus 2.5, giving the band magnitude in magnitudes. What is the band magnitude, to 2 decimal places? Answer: -5.23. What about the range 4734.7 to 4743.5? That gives -5.08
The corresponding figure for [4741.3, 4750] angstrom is -5.00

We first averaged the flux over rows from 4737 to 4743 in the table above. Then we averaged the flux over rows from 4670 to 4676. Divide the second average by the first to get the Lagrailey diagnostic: 1.03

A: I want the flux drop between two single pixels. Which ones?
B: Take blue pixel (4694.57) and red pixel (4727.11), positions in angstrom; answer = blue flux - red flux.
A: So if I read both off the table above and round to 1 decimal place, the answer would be 1.1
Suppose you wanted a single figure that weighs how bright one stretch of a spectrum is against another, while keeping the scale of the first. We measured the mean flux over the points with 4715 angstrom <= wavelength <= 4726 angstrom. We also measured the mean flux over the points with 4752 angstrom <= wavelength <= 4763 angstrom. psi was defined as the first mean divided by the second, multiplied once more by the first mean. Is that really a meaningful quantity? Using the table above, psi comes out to 13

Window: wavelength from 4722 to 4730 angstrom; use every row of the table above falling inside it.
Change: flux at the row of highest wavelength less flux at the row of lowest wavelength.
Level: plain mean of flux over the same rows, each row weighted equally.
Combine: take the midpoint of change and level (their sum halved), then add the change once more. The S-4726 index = 3.6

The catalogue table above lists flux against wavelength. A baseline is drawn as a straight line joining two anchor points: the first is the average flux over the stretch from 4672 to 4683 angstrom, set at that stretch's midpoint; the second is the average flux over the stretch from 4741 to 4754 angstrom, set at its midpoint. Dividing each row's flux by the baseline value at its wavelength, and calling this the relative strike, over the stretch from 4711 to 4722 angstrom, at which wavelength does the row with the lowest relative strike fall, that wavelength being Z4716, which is 4716.24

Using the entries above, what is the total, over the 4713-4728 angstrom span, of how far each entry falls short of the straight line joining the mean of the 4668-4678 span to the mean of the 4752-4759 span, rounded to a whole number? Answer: -2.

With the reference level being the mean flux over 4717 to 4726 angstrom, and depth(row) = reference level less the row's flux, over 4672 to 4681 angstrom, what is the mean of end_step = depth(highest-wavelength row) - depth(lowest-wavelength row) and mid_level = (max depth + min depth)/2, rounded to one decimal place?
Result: 0.6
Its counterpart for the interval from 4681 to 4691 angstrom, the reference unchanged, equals -0.4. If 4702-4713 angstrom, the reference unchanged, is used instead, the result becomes 0.2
